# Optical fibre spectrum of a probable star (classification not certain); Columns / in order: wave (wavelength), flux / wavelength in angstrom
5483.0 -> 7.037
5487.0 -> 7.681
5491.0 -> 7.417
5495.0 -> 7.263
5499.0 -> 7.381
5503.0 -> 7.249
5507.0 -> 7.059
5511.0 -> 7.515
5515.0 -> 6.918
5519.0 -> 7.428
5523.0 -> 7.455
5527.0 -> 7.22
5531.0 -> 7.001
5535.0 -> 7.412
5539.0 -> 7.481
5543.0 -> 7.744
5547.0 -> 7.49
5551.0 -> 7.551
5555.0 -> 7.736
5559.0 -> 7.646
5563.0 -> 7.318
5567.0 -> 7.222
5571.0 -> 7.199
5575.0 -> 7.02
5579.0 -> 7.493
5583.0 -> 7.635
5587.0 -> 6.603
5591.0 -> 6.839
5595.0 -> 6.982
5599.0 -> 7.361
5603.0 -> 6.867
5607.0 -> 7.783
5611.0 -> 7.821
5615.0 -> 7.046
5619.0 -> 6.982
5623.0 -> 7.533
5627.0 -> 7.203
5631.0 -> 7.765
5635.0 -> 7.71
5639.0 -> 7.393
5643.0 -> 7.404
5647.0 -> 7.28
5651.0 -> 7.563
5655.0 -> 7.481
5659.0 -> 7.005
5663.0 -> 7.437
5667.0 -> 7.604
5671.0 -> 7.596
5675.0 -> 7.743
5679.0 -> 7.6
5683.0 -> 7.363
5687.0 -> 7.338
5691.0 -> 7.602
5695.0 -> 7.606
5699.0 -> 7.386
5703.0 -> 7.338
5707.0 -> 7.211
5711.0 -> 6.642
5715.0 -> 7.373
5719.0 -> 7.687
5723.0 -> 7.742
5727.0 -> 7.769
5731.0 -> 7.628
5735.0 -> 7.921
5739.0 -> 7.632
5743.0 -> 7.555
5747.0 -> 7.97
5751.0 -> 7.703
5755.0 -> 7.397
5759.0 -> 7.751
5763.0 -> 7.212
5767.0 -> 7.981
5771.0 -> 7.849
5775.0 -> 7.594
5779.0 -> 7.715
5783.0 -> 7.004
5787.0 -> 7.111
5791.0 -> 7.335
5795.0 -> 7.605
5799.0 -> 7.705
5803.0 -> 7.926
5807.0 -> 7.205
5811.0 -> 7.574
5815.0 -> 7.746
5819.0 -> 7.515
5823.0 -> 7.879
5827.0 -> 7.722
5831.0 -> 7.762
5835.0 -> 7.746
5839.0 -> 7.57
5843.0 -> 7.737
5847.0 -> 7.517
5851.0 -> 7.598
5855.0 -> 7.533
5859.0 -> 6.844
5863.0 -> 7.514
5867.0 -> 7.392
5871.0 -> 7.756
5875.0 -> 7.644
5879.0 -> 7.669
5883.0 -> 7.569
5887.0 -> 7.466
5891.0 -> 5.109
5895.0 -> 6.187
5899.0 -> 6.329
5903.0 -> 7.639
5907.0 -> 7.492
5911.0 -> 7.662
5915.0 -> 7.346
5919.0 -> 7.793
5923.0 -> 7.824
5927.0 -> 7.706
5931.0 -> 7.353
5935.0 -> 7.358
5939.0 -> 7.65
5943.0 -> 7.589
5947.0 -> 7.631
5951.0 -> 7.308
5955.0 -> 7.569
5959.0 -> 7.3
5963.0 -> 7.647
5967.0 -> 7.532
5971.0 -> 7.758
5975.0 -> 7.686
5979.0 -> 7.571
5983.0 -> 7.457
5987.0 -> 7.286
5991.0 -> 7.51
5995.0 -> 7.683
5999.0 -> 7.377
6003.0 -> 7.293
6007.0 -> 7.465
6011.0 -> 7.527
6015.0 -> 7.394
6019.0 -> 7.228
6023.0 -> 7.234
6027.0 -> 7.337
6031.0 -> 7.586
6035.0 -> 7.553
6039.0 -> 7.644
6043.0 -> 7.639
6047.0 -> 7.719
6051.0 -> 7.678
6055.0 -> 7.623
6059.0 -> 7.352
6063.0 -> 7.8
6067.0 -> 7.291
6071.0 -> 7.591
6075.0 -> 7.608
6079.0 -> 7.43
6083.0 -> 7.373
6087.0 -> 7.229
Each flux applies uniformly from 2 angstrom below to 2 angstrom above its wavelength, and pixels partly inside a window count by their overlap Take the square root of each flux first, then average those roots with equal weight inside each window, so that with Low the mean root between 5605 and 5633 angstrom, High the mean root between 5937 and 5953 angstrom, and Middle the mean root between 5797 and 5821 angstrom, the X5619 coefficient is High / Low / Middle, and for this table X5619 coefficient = 0.365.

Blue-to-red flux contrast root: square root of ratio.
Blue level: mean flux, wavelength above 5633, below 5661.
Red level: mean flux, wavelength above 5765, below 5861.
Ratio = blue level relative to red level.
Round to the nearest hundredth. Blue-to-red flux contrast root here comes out 0.99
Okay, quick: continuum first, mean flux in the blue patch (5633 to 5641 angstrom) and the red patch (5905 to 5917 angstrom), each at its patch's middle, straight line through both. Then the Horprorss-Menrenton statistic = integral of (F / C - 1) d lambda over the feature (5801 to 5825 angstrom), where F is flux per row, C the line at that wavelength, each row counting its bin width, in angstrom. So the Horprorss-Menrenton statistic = 0.4 angstrom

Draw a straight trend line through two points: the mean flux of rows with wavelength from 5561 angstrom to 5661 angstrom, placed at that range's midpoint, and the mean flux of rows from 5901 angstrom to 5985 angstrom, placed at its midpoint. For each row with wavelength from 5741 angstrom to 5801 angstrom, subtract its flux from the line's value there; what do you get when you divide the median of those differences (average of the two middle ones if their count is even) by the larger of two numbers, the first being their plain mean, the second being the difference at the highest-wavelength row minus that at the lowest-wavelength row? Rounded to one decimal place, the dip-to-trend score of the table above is 1.5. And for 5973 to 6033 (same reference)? 0.9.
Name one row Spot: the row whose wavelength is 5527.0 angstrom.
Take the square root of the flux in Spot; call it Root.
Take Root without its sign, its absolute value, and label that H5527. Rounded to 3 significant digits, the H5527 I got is 2.69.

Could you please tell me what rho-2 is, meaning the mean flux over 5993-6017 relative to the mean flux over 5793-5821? 0.98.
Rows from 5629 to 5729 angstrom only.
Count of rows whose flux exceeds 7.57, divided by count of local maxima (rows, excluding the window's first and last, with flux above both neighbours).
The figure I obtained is 2.20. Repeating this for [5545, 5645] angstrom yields 1.17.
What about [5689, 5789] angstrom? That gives 2.14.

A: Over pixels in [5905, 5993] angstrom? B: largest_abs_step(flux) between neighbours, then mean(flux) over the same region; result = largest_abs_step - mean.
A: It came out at -7.10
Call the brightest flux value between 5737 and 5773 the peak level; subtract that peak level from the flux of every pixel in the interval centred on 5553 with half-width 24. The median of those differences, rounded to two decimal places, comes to -0.53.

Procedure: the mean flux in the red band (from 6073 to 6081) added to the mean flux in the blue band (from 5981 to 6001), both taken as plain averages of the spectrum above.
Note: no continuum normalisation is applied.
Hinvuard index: 15.0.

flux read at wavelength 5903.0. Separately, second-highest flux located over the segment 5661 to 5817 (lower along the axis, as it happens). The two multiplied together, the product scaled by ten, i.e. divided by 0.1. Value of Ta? 609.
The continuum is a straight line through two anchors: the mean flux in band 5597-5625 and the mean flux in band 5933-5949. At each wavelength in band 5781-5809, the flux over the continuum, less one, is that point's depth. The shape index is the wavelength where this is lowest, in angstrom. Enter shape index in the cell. 5783.0 angstrom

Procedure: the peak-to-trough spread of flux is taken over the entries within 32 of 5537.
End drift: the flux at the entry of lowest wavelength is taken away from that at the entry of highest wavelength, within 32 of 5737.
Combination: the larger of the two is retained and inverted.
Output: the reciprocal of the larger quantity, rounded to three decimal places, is 1.211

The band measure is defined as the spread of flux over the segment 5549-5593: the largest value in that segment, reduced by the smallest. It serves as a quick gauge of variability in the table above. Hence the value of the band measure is 1.1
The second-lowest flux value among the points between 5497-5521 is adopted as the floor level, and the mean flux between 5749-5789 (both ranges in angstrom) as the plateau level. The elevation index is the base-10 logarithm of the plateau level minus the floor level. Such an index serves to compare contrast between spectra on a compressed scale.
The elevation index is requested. -0.33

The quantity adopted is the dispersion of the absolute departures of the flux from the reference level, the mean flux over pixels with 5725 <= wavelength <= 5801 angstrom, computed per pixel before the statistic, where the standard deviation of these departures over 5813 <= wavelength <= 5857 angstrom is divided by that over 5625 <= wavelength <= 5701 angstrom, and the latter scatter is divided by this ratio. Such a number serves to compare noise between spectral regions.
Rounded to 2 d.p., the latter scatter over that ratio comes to 0.33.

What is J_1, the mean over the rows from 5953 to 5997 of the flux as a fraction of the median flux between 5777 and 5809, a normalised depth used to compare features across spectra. 1.01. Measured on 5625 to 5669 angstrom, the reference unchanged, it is 1.00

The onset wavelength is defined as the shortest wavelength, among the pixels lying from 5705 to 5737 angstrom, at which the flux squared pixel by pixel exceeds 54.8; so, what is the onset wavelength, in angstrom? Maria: 5719.0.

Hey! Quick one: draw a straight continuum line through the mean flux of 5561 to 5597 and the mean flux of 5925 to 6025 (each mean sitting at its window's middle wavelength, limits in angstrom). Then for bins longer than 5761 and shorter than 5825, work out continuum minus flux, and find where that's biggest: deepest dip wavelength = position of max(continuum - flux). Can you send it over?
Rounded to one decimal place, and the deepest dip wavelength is 5783.0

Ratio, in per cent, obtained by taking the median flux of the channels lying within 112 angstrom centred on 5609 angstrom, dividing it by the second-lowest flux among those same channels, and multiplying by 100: 108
